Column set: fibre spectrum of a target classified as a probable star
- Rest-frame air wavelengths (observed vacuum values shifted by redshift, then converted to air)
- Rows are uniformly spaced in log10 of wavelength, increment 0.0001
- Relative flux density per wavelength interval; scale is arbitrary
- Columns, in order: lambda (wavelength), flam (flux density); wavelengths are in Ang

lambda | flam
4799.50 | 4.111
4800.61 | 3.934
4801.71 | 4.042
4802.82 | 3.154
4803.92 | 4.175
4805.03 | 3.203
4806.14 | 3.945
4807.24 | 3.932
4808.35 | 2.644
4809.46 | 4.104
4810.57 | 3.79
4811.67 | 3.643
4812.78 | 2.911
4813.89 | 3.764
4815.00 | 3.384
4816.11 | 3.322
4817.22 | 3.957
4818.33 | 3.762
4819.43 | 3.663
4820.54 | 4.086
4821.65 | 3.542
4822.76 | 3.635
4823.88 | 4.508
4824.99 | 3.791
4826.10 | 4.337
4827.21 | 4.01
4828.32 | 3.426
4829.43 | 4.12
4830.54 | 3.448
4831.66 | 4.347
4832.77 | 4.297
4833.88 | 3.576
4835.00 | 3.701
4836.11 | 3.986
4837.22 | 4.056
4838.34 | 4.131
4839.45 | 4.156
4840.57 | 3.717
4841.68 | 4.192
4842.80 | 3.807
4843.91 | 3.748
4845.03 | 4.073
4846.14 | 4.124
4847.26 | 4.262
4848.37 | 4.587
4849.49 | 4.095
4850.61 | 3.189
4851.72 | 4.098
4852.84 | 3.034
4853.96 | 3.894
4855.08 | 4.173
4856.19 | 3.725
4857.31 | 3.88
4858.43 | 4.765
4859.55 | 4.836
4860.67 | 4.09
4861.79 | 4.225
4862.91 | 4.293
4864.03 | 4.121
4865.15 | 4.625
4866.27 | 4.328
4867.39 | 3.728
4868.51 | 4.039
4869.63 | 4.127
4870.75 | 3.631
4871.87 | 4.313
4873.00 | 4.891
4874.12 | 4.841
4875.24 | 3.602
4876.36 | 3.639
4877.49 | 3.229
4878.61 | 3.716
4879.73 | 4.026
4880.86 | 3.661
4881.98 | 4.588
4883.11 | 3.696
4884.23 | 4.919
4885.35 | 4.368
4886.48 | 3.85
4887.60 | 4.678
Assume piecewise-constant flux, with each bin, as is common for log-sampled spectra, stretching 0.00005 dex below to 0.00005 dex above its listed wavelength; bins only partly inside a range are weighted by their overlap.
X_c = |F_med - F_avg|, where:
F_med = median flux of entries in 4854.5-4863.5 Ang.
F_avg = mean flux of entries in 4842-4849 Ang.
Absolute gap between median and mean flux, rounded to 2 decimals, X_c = 0.10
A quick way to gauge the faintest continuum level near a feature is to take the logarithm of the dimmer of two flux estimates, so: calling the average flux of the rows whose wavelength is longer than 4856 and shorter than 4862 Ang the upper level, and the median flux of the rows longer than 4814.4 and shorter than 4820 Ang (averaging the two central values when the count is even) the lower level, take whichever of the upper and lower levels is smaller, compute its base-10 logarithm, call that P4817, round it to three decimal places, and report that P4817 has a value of 0.564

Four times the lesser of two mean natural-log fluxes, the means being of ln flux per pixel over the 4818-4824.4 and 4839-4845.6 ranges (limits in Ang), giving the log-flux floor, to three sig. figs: 5.39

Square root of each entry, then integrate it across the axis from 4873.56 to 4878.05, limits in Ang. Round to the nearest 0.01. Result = 8.76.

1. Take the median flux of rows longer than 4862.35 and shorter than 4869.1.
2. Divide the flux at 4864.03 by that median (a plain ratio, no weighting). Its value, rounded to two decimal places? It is 0.98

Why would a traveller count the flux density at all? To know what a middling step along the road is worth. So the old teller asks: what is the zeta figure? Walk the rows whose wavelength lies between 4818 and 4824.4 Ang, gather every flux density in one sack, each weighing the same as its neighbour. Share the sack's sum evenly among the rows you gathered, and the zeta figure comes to 3.87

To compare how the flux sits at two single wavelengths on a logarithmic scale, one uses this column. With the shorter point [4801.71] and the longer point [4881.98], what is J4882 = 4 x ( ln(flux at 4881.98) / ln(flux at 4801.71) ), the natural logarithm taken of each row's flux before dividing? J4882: 4.36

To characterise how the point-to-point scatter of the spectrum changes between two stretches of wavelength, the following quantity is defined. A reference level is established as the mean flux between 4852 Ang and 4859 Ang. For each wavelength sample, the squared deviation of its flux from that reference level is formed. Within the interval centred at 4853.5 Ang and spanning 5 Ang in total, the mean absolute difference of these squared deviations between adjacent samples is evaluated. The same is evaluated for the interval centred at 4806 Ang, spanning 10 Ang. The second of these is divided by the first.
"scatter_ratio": 1.2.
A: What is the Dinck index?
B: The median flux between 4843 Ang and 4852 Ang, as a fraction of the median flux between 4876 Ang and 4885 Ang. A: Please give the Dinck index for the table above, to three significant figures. 1.11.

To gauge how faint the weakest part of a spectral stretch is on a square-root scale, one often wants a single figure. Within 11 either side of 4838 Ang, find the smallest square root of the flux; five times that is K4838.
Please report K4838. 9.25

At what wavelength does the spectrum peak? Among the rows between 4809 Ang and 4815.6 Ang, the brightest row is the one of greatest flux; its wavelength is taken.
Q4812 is 4809.46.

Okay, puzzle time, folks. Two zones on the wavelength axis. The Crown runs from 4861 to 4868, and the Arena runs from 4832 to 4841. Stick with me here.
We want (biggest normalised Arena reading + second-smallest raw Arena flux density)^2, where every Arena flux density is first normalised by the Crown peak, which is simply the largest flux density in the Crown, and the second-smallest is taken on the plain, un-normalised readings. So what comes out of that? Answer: 21.4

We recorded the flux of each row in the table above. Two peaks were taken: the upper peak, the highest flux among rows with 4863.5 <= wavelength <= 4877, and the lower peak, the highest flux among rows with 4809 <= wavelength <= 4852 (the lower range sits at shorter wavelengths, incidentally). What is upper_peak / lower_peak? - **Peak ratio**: 1.07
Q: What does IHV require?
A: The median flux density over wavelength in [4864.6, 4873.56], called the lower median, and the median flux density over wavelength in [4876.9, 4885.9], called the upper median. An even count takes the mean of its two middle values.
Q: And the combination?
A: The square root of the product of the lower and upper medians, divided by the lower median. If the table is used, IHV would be 0.96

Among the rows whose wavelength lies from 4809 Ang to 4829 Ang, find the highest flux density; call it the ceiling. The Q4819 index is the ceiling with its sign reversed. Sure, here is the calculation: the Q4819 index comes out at -4.51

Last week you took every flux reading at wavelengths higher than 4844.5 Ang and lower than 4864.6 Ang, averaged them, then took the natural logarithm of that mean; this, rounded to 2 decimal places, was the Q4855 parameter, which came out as 1.41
